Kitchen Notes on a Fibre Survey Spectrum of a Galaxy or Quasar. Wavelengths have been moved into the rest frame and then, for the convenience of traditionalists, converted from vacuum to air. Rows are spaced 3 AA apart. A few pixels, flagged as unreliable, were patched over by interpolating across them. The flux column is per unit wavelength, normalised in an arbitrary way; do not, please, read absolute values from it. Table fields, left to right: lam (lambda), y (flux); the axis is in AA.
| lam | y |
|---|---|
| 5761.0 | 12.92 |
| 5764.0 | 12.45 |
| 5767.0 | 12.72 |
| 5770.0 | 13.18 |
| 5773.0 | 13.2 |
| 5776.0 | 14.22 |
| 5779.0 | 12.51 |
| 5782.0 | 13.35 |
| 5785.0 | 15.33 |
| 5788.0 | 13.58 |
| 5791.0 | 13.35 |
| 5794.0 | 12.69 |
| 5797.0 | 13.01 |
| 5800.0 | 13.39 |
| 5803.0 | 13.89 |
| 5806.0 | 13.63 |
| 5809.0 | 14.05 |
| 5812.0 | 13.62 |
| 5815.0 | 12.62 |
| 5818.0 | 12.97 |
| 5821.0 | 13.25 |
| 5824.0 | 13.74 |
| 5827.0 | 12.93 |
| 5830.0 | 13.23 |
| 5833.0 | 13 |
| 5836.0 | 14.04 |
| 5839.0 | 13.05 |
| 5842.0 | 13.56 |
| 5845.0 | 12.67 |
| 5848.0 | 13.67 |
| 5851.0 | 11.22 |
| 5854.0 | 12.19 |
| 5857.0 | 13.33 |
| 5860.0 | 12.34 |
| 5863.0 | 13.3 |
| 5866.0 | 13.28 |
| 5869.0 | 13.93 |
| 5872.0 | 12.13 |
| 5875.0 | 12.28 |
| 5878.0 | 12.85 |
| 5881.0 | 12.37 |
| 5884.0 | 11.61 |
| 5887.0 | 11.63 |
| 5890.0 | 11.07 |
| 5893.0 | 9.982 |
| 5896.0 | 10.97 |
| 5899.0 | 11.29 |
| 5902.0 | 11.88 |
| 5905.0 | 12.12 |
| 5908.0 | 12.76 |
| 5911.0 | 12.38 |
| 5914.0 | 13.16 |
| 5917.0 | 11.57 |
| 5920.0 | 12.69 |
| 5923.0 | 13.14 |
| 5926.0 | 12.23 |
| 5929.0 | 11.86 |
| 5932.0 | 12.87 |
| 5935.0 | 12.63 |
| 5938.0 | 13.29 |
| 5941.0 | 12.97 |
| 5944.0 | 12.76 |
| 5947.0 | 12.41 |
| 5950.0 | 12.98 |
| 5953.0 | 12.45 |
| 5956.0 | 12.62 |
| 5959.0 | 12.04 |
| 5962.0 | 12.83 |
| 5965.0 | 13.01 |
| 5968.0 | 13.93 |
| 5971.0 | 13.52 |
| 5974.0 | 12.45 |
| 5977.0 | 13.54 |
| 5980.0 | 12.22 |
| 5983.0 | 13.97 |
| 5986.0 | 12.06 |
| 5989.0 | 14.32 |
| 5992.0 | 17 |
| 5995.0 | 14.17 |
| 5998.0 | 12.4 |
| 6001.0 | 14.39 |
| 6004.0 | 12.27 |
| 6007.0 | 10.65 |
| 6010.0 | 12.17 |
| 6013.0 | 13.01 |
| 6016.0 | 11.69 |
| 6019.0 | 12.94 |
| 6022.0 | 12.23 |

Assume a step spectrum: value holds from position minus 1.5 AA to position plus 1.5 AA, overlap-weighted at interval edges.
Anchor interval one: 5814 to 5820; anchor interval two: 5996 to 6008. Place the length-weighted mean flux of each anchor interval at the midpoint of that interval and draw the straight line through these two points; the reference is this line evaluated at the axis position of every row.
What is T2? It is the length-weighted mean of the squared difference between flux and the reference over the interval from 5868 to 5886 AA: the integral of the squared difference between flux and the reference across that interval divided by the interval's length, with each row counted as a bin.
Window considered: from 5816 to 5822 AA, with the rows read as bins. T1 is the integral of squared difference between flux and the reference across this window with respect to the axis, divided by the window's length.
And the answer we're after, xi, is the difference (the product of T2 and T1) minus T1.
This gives -0.04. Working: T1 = 0.08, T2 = 0.57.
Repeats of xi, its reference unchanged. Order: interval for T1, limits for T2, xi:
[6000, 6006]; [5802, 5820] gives -0.70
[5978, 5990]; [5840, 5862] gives -0.44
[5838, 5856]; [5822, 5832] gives -0.50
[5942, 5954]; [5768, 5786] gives 0.01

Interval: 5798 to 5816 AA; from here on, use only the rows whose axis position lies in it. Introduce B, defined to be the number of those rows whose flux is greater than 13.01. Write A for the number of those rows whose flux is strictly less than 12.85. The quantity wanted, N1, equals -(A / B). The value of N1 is -0.2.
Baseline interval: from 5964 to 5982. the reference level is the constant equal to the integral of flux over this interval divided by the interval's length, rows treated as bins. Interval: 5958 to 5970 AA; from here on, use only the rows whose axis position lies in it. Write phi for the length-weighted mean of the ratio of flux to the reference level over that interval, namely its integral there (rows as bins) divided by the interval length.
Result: 0.99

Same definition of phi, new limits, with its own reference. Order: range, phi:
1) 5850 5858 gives 0.93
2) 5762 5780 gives 0.99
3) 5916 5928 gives 0.95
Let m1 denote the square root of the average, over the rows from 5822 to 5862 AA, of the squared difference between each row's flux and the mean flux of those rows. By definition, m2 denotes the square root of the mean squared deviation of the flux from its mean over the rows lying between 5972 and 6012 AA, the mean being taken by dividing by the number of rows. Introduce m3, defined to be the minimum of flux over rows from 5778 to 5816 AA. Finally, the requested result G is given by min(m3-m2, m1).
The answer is 0.73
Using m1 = 0.73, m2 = 1.54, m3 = 12.51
